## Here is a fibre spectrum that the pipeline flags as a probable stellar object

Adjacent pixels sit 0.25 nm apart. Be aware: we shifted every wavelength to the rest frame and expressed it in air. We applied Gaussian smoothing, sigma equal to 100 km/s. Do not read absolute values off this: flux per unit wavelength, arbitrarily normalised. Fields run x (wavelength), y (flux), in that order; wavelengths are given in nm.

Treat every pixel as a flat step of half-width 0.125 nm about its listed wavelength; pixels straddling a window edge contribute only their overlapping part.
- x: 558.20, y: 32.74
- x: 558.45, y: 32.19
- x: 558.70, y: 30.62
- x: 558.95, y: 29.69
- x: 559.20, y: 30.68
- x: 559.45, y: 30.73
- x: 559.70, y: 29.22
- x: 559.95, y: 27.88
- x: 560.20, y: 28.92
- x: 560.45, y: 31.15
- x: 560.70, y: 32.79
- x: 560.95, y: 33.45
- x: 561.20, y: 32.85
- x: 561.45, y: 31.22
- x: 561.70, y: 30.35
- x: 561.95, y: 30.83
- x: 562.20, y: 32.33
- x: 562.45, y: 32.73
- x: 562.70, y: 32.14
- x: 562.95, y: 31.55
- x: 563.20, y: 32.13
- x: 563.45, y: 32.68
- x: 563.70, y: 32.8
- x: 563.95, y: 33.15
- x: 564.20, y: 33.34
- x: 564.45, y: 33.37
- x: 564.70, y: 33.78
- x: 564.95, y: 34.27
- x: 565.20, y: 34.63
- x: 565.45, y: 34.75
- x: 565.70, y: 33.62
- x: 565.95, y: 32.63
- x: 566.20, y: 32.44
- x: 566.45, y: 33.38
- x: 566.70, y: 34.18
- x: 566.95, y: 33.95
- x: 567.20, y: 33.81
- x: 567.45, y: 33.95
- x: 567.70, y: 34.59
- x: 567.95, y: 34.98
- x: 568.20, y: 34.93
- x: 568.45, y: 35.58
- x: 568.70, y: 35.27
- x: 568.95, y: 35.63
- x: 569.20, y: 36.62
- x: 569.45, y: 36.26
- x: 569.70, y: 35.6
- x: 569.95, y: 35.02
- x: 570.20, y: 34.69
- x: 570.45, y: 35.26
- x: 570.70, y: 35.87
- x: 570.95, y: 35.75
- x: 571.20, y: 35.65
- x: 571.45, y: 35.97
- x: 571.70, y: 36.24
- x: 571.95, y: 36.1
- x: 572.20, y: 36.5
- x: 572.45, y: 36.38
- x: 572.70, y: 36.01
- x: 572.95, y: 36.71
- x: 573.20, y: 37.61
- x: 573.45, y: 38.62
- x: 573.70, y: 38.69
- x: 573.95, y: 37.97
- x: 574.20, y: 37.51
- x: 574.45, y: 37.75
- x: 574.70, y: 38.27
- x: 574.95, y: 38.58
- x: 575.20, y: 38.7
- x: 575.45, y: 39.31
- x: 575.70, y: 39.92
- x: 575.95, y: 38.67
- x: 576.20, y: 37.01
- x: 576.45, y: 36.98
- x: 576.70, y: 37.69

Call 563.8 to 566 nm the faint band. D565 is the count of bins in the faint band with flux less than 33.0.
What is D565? 1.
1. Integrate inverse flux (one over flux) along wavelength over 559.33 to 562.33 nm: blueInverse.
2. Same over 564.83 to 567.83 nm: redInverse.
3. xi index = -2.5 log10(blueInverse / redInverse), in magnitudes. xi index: -0.10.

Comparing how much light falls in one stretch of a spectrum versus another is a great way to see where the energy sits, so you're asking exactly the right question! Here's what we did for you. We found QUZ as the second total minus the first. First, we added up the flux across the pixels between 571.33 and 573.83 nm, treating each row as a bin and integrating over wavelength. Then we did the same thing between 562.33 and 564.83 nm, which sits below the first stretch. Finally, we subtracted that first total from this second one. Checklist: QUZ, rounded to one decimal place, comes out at -10.3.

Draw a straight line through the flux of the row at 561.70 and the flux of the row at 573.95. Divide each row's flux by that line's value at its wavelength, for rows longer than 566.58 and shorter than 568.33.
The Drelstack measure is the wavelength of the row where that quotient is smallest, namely 567.45 nm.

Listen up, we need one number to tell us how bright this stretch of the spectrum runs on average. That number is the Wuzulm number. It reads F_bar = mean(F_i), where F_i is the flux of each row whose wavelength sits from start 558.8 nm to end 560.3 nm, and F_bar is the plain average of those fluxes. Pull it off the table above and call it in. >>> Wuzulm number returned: 29.5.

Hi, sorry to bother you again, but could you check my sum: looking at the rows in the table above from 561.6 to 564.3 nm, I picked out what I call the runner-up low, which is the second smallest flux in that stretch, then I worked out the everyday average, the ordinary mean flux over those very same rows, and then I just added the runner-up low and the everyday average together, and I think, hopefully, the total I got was 63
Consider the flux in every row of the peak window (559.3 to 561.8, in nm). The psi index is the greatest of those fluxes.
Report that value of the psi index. 33.45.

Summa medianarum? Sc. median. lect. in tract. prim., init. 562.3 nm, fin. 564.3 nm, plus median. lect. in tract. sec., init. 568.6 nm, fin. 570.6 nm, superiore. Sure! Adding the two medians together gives 68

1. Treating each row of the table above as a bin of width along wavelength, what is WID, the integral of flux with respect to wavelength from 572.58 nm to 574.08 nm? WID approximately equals 56.4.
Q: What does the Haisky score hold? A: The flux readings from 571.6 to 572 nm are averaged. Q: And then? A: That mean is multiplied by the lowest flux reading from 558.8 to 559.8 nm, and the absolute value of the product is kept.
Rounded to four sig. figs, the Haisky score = 1057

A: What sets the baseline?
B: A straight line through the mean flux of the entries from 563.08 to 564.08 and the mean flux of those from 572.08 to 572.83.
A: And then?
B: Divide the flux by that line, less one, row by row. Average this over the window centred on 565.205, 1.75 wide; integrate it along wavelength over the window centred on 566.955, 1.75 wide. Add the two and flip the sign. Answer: 0.0003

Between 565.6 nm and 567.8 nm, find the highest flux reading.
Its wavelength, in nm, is 567.70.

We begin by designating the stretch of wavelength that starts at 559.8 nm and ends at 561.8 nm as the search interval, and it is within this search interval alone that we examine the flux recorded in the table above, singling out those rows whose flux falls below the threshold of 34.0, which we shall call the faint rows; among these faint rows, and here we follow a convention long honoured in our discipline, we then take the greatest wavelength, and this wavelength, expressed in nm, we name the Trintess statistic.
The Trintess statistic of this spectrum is 561.70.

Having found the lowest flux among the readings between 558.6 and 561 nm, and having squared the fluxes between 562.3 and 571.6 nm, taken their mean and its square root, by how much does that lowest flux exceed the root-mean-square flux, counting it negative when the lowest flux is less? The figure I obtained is -6.39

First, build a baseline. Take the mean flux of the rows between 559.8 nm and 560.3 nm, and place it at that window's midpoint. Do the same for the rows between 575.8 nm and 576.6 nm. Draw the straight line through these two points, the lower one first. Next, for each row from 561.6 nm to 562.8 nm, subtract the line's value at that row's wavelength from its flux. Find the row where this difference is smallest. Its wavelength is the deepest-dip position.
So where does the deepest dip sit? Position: 561.70 nm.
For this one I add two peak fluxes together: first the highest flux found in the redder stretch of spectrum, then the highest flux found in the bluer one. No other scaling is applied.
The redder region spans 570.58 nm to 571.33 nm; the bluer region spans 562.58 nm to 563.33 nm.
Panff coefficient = 68.0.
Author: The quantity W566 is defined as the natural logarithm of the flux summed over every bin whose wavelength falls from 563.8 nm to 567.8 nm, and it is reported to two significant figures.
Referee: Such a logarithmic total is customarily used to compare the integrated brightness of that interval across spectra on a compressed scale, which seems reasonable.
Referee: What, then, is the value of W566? 6.3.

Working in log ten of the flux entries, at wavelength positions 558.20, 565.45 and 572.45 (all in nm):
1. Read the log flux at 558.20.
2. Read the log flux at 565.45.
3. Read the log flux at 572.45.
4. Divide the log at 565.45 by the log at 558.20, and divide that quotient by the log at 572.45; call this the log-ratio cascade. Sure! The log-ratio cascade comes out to 0.652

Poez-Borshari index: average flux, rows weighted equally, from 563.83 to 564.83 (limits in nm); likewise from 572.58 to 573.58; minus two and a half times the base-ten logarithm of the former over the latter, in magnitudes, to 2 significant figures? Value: 0.12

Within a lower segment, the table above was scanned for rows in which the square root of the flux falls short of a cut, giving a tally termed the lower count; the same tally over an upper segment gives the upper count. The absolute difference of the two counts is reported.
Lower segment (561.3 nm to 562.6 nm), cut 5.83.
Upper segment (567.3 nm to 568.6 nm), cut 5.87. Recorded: 4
